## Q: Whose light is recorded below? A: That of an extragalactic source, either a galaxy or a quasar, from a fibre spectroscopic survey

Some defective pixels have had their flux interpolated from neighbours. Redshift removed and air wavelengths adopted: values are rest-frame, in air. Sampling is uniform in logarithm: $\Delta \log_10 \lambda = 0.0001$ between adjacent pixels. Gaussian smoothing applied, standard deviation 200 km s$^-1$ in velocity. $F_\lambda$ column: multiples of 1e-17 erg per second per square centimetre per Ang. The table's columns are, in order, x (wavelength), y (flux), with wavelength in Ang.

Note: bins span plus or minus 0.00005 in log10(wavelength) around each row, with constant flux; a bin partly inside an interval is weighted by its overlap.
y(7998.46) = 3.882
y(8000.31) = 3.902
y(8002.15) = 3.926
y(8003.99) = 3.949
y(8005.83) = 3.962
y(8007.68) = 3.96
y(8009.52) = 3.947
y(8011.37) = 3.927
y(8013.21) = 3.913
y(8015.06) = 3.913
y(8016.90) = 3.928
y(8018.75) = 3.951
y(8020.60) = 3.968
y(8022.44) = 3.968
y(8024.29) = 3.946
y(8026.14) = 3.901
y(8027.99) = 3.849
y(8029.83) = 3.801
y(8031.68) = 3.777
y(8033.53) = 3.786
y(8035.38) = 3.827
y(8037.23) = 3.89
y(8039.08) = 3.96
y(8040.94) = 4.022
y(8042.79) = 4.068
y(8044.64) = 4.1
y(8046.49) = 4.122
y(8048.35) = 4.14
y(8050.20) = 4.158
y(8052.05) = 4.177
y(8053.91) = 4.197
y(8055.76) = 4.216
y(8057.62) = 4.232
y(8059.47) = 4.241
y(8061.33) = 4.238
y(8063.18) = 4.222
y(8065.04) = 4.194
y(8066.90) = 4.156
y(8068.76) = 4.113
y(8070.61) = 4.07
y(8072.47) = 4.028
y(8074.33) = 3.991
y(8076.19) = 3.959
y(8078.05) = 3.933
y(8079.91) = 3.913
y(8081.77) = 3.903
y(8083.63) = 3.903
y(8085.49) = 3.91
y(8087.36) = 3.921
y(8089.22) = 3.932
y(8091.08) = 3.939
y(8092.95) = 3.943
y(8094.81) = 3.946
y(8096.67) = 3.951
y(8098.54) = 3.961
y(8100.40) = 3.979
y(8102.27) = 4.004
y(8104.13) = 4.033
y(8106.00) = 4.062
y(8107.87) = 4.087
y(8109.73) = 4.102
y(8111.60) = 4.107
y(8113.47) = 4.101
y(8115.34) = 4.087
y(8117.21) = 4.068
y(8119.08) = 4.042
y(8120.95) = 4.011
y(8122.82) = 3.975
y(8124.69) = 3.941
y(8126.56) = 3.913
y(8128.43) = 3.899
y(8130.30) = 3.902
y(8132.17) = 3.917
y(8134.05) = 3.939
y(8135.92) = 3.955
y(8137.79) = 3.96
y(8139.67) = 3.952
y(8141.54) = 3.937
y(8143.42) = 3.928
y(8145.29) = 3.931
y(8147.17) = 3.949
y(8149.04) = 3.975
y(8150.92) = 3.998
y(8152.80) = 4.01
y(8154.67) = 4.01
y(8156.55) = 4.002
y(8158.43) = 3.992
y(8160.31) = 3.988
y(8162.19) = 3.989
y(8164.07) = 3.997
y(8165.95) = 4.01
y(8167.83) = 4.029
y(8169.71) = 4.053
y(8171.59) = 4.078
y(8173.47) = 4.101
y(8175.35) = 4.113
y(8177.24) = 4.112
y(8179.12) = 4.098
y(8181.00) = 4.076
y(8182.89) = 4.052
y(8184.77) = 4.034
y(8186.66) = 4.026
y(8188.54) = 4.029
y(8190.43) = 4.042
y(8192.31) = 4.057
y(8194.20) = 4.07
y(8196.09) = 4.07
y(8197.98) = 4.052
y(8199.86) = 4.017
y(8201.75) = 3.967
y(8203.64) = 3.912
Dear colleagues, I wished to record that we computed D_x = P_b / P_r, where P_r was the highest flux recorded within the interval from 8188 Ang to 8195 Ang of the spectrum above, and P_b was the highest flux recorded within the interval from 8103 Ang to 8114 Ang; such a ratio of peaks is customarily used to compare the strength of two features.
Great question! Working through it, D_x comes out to 1.01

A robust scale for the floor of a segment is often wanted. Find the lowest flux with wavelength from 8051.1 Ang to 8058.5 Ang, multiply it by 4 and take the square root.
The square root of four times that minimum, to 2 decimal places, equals 4.09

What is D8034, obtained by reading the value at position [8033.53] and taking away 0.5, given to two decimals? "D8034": 3.29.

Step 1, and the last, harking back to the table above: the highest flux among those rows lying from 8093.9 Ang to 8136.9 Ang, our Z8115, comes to 4.107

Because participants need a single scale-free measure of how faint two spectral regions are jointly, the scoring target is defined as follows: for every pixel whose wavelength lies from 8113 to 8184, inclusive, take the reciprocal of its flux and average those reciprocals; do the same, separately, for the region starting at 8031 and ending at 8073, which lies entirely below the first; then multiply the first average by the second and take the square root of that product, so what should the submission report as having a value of 0.2475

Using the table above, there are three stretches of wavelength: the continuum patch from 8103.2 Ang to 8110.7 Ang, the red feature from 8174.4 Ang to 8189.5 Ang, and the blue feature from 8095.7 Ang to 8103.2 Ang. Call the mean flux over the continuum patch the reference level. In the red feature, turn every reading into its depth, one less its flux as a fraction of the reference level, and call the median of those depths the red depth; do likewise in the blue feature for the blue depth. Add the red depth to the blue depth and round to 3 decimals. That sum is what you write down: 0.027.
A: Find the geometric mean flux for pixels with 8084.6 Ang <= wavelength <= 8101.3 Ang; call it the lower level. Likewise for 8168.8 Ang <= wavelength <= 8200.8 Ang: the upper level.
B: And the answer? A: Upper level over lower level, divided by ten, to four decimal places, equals 0.1031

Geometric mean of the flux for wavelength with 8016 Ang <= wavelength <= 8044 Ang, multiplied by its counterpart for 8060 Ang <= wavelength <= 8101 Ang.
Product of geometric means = 15.6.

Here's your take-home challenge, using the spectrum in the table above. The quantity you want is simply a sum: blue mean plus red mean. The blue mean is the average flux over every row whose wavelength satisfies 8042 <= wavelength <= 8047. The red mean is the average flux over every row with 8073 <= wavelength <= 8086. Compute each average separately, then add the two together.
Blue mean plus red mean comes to 8.03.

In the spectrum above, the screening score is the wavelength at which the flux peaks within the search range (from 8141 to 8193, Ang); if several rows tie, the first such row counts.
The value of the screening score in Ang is 8175.35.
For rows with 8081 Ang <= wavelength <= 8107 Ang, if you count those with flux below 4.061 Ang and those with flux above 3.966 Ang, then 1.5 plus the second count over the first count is 1.8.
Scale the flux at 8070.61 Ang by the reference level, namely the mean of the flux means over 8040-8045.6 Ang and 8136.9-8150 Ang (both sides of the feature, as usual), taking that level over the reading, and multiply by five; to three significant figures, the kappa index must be 4.92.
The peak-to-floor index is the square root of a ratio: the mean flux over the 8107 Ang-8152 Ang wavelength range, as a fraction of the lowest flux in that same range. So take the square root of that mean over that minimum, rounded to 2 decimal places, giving 1.01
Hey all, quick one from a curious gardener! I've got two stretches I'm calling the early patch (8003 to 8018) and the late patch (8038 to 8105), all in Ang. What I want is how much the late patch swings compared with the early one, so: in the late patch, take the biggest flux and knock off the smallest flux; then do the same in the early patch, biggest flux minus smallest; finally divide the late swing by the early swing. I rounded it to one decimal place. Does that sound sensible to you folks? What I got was 6.9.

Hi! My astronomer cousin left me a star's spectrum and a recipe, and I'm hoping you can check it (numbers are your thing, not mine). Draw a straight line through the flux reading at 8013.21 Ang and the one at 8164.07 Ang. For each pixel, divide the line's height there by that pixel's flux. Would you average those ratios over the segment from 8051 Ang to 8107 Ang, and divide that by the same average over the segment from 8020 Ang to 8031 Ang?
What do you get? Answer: 0.97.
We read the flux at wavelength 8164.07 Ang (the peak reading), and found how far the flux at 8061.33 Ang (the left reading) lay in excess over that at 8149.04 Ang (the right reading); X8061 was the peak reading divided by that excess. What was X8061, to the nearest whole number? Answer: 15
